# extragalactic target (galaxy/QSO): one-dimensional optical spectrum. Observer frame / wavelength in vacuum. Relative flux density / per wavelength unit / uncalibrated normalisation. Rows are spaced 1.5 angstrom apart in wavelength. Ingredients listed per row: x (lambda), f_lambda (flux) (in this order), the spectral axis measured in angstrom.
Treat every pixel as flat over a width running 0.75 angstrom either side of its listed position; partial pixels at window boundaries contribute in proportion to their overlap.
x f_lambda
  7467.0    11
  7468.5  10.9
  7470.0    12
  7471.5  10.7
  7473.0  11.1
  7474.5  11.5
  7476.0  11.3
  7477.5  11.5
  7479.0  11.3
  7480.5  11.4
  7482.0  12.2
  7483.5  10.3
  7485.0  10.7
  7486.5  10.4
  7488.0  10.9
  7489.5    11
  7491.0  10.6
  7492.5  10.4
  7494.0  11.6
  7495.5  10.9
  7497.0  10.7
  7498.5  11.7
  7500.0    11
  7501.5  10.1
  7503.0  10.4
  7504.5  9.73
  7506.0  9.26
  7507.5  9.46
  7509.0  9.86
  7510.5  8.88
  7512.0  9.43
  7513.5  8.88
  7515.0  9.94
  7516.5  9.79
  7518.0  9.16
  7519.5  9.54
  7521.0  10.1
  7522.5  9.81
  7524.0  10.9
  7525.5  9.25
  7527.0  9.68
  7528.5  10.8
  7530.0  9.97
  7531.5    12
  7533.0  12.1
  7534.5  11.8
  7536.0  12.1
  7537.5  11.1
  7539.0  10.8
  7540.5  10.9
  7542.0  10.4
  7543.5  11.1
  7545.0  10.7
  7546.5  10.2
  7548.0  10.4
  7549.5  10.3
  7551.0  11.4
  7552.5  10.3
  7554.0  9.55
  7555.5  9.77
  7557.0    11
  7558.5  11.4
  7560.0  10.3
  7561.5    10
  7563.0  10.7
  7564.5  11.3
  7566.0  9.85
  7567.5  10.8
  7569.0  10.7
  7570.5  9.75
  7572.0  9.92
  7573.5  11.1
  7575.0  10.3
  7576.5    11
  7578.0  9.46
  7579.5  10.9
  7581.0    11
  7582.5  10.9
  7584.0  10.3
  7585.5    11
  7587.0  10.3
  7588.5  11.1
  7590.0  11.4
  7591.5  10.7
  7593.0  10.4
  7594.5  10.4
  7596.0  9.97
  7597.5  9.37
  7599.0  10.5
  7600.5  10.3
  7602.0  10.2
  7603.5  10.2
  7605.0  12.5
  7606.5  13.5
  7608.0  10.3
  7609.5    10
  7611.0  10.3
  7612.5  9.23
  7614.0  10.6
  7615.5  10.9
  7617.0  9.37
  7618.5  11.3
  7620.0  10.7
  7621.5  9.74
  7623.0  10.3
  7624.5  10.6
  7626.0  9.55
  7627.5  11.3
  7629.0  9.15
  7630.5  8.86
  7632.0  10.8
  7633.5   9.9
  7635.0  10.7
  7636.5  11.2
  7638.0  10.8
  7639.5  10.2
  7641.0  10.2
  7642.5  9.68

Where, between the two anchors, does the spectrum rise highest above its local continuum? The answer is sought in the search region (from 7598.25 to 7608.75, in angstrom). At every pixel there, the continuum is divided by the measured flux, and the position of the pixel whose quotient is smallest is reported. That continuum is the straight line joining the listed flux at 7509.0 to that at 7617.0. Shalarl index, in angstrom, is 7606.5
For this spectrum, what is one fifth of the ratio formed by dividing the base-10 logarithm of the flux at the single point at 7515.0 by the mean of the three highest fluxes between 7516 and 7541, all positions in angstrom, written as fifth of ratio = 0.0165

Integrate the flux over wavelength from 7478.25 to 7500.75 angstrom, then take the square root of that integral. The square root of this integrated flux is 15.74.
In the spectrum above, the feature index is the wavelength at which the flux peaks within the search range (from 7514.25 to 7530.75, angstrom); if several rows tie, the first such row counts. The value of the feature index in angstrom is 7524.0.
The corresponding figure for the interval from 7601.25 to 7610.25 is 7606.5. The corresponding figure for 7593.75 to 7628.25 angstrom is 7606.5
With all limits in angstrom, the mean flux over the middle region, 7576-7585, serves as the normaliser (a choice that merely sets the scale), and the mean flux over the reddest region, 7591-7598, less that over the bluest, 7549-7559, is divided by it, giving -0.03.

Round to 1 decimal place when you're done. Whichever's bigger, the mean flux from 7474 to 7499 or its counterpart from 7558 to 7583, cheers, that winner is 11.1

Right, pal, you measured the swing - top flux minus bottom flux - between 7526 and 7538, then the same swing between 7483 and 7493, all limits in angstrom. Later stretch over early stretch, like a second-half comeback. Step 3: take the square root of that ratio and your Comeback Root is 1.86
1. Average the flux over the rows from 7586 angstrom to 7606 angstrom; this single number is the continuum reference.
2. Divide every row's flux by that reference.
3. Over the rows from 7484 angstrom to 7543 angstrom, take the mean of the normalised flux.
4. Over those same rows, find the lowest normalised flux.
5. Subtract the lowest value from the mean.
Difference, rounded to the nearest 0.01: 0.14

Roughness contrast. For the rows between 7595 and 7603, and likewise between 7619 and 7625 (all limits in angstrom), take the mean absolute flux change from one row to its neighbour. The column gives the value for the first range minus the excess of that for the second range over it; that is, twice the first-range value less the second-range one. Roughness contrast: 0.4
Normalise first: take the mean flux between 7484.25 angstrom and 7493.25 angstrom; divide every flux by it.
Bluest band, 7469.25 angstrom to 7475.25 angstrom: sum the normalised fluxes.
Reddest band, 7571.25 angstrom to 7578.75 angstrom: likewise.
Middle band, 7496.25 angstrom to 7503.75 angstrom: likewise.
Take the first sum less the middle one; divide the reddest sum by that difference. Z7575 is -6.0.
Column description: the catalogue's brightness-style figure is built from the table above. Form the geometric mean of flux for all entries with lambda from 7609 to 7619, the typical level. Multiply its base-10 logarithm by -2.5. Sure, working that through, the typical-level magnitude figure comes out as -2.523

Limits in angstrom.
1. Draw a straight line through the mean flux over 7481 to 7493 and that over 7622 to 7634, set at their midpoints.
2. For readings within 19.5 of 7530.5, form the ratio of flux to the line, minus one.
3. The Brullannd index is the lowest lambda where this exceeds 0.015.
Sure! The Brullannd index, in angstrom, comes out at 7524.0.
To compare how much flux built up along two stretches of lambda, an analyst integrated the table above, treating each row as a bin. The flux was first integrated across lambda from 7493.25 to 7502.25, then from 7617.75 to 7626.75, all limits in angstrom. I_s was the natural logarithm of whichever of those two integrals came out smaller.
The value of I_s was 4.54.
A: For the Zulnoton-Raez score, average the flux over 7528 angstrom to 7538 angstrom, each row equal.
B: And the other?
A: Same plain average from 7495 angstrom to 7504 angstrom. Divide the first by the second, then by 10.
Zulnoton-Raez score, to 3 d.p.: 0.106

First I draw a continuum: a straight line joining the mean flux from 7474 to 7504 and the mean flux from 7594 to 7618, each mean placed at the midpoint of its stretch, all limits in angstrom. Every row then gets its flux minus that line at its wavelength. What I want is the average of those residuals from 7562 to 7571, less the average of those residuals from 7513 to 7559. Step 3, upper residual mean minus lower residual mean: 0.16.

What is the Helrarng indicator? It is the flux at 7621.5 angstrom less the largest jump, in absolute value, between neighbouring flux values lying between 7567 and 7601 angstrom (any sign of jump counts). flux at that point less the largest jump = 8.2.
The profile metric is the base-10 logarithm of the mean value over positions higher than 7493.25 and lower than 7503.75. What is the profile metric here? 1.04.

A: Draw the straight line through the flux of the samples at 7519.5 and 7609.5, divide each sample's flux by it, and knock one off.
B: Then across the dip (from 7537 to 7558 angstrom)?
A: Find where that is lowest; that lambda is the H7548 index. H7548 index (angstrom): 7554.0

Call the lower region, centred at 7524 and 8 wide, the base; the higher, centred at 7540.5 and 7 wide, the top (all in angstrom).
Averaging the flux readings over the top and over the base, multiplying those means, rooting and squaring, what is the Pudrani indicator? 108.0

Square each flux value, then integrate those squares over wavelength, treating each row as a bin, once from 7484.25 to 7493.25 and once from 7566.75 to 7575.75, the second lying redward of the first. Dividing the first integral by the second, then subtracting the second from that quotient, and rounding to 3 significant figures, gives -980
